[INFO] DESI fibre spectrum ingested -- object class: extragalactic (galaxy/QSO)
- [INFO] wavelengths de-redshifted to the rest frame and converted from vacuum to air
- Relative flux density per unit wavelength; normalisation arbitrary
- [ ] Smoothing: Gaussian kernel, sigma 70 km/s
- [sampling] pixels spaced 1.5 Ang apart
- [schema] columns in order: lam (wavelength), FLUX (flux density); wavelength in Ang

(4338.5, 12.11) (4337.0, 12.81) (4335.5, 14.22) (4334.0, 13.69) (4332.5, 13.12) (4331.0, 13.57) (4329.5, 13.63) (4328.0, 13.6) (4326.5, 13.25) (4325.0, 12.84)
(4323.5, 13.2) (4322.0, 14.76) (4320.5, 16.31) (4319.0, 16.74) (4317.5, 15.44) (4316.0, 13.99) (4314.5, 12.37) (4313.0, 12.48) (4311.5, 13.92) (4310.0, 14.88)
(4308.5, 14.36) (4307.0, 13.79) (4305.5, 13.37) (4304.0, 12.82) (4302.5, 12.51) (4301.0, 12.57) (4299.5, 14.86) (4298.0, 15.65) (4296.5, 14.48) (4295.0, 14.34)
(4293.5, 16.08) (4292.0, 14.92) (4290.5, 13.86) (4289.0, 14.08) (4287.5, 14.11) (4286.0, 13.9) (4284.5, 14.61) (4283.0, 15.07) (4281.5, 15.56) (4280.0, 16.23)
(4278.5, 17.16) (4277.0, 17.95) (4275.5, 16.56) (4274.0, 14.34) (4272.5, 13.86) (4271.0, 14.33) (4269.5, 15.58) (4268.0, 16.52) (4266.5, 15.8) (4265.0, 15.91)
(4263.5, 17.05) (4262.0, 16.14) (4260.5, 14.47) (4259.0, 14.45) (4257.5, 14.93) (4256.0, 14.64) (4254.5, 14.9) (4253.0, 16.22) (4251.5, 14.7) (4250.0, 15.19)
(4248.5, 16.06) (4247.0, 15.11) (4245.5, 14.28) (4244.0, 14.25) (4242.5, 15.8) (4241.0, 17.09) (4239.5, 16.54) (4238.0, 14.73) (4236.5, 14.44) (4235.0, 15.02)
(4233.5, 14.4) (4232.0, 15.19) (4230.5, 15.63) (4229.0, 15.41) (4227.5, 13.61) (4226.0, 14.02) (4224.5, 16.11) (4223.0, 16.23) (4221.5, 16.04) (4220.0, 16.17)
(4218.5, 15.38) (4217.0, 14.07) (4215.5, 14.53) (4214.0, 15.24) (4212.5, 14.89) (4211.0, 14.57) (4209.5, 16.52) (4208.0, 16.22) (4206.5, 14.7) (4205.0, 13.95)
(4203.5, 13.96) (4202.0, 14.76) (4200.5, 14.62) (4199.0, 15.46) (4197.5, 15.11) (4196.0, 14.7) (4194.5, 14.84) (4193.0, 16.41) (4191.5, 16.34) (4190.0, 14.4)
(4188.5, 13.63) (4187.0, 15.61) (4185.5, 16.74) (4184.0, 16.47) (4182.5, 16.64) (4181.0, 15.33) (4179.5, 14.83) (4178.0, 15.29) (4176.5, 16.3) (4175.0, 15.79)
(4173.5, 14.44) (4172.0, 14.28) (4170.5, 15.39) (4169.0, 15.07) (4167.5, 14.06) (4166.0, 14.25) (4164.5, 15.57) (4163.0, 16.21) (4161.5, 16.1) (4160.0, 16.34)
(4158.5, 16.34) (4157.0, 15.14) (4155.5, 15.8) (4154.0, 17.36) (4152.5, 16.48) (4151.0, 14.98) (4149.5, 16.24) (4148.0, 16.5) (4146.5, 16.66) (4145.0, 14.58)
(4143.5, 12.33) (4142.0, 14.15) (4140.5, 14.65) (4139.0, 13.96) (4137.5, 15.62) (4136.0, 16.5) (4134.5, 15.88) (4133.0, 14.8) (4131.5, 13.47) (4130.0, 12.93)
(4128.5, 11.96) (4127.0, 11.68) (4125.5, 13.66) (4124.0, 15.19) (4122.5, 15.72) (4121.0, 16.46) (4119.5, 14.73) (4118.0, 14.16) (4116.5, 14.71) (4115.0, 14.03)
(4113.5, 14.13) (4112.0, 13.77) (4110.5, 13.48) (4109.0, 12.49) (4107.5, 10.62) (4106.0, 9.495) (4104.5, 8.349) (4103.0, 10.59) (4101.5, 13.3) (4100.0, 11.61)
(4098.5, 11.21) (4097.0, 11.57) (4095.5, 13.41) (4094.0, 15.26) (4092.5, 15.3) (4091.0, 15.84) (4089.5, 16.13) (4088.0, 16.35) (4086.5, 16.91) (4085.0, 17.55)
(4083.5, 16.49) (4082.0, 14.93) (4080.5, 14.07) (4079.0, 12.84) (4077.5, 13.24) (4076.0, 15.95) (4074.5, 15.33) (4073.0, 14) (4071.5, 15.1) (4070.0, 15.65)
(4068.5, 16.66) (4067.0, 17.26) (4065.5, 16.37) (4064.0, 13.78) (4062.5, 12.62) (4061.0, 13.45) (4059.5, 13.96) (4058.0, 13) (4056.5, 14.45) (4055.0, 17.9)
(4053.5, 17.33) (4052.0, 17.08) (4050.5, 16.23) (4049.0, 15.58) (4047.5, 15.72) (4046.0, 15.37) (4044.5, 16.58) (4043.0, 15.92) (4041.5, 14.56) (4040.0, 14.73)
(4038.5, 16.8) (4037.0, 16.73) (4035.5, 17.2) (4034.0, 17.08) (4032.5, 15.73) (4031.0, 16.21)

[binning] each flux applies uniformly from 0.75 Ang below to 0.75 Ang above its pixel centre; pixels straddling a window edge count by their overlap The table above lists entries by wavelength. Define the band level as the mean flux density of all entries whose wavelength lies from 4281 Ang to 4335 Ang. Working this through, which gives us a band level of 14.1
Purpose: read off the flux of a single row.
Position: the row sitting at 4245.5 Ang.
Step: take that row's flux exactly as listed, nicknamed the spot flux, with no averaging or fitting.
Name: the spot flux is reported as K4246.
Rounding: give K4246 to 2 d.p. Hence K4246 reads 14.28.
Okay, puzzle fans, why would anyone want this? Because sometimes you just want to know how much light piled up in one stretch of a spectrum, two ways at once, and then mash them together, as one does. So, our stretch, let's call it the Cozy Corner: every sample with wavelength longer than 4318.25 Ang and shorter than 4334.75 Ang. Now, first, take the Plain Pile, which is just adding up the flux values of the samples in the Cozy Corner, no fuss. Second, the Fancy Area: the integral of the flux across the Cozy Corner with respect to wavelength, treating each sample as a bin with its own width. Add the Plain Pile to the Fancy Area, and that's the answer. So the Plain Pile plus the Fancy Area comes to 387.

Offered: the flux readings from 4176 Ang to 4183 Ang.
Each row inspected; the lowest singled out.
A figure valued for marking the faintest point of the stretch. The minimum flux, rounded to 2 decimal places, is 14.83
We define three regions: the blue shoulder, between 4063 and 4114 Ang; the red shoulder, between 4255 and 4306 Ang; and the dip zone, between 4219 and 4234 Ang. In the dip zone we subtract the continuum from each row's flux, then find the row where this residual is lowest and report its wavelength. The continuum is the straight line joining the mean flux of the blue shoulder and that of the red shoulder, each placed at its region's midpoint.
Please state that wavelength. 4227.5 Ang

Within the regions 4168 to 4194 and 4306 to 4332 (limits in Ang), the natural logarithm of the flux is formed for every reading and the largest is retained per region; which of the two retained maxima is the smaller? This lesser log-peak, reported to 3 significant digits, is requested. 2.82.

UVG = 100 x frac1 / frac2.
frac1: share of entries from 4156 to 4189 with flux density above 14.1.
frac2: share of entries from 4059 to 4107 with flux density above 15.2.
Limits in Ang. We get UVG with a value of 208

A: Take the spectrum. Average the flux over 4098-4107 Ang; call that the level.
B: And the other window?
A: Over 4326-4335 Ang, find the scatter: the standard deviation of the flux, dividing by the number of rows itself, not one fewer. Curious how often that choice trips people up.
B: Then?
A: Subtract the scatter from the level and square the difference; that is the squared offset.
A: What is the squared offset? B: 111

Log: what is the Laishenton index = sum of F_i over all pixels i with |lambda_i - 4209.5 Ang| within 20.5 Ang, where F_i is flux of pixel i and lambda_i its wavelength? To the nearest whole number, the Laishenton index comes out 408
